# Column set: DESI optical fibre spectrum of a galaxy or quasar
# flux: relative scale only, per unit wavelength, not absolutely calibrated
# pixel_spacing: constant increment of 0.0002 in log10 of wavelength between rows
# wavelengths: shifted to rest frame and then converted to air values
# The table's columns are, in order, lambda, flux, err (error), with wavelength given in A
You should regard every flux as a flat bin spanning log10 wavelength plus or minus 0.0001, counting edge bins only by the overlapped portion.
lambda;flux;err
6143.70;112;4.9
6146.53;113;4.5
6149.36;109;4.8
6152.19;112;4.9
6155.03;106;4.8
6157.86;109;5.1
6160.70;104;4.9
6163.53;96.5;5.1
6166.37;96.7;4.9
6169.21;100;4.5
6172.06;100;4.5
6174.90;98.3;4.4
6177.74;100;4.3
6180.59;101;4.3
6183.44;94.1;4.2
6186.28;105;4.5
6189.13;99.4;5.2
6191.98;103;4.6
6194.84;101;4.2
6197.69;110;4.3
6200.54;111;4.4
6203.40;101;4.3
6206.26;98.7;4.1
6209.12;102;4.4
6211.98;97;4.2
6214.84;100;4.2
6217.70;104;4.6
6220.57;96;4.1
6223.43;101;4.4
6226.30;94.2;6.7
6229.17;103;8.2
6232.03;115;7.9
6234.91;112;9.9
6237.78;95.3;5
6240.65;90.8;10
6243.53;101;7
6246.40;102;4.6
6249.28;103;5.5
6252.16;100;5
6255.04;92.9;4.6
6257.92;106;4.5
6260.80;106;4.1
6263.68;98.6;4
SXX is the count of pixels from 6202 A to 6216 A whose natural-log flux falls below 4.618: 4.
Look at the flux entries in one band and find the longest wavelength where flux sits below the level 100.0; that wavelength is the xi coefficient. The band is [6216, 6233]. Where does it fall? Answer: 6226.30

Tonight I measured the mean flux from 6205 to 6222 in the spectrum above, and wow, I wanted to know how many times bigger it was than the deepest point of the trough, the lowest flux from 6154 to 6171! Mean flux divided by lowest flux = 1.03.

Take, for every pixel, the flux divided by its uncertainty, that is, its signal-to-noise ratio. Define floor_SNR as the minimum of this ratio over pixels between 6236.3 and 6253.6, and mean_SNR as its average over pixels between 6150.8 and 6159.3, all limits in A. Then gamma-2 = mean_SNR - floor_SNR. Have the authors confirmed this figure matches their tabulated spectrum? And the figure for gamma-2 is 13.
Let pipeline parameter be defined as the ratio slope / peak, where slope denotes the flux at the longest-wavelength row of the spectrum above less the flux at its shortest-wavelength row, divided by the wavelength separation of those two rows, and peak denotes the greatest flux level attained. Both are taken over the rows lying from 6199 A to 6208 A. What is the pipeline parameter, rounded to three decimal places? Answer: -0.019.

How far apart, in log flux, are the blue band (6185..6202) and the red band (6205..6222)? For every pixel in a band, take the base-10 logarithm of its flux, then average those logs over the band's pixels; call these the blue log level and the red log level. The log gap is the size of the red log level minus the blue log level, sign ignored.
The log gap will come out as 0.022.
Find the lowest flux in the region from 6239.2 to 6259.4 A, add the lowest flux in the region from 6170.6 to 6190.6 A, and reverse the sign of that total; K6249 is -185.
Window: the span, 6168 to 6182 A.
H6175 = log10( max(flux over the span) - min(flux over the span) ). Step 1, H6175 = 0.43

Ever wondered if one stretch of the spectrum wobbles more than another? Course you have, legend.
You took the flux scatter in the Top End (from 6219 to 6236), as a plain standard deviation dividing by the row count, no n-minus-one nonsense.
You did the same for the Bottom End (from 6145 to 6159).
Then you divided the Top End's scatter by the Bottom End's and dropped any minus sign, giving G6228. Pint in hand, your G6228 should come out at 3.1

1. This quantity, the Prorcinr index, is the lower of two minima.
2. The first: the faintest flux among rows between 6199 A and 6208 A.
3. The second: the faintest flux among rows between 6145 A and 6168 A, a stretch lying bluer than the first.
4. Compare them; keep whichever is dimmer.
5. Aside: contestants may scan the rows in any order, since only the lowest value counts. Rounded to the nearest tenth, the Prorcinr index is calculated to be 96.5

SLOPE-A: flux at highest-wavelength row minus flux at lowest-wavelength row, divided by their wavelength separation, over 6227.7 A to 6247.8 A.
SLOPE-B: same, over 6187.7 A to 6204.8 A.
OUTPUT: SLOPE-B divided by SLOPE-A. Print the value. -1.9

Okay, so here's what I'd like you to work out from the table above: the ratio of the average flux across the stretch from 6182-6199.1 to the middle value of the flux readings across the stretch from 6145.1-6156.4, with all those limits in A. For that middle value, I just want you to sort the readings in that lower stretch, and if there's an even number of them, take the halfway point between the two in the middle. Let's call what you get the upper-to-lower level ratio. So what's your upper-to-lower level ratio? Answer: 0.92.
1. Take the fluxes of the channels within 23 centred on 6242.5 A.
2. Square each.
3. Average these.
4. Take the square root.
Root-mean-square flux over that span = 103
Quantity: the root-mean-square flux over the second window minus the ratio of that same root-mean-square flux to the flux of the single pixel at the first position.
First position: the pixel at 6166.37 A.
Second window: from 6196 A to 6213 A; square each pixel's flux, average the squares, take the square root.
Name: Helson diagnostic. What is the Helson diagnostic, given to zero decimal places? 102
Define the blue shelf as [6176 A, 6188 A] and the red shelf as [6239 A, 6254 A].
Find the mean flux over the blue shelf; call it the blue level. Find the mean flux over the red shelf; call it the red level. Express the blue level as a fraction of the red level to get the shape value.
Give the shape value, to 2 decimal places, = 1.01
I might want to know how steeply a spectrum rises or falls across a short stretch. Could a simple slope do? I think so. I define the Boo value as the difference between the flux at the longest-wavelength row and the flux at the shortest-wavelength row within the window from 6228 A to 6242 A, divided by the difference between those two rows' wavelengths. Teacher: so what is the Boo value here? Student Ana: -1.1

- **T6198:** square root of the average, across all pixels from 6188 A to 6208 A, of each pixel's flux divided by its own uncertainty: 4.84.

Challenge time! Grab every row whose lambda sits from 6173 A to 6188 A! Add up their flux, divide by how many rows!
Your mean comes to 100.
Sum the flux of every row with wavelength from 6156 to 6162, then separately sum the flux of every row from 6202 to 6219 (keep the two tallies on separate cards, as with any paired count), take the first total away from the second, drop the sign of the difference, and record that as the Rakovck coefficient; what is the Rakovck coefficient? 390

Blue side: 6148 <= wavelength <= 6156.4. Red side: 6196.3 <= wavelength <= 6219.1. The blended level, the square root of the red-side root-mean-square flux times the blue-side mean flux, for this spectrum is 106.0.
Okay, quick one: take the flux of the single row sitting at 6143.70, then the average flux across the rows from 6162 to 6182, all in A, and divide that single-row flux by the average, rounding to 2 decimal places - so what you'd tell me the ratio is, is 1.13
